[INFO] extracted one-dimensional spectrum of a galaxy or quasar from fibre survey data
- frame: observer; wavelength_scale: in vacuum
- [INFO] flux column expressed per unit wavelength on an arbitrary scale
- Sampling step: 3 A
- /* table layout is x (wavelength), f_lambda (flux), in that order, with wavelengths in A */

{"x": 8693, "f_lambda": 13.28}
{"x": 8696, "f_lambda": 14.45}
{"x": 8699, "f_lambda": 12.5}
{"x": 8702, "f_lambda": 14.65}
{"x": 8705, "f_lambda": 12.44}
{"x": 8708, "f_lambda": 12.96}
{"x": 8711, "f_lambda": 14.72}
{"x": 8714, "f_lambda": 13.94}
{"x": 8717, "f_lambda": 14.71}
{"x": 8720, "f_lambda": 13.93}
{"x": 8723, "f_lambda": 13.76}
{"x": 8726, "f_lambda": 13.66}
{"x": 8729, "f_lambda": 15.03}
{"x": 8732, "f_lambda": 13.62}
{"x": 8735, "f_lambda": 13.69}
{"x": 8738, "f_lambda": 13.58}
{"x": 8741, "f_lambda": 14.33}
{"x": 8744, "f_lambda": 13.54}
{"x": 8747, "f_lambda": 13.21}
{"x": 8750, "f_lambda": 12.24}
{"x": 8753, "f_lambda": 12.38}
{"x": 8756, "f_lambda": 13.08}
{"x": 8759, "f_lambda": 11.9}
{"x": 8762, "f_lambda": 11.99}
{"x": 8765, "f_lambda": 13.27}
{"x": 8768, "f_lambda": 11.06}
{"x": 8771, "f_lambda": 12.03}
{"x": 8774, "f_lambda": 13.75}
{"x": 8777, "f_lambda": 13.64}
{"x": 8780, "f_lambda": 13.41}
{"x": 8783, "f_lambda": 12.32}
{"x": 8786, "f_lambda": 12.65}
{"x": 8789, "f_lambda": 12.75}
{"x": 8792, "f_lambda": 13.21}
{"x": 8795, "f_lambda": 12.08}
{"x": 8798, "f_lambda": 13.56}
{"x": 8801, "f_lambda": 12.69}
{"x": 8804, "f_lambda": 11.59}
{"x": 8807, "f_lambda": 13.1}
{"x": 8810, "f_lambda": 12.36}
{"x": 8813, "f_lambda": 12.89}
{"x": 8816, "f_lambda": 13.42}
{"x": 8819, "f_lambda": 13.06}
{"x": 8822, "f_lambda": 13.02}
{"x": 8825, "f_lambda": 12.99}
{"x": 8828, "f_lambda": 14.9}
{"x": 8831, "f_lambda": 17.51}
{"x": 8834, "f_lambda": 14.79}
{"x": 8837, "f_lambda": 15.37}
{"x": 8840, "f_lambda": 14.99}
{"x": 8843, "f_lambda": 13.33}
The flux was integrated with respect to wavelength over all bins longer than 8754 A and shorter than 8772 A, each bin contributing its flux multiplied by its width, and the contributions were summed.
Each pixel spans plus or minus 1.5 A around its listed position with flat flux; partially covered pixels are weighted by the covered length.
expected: 220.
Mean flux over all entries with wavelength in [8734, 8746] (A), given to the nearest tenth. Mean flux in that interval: 13.8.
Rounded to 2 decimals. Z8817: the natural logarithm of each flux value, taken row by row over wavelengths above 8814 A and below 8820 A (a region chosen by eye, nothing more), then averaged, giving 2.58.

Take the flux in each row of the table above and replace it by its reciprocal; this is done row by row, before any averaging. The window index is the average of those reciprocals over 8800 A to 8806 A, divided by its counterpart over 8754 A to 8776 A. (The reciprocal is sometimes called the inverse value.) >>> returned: 1.02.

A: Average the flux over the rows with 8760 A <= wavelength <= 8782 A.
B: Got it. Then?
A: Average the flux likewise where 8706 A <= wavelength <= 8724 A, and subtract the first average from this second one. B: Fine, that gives 1.3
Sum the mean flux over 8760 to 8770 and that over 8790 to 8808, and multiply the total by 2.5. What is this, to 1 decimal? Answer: 62.0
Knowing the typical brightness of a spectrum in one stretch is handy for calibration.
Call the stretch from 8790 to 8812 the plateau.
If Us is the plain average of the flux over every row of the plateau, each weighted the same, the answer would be 12.7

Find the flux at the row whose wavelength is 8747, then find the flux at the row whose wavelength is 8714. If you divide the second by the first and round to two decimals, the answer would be 1.06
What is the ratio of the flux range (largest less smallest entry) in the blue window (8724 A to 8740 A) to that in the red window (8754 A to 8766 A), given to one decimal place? 1.1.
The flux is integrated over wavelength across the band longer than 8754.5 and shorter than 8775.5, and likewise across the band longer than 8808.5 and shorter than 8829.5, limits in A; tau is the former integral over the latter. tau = 0.94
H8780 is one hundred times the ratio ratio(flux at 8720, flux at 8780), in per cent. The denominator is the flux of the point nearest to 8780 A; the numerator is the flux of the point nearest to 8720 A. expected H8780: 104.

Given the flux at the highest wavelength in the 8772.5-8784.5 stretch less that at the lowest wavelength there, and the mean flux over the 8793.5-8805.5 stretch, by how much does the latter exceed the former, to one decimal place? 13.9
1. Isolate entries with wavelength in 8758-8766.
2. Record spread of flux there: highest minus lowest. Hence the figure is 1.4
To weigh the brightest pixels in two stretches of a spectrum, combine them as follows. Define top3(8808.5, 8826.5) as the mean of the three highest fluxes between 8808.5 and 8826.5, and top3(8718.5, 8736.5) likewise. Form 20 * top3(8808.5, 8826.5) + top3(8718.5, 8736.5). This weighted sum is 278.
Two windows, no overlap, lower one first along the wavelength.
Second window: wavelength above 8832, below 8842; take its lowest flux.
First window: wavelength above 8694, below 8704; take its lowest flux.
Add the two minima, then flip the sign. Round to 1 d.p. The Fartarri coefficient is -27.3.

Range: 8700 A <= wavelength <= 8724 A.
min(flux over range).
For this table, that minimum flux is 12.44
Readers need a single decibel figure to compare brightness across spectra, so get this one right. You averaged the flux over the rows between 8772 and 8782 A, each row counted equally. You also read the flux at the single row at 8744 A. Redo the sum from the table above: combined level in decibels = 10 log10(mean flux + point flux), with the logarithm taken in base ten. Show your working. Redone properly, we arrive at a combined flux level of 14.3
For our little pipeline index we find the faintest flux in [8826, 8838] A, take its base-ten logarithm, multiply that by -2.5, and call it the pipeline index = -2.92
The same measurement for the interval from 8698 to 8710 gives -2.74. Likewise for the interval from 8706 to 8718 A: -2.78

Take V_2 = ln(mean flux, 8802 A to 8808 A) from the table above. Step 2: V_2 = 2.51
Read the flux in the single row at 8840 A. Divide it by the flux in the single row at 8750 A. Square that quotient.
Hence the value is 1.5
